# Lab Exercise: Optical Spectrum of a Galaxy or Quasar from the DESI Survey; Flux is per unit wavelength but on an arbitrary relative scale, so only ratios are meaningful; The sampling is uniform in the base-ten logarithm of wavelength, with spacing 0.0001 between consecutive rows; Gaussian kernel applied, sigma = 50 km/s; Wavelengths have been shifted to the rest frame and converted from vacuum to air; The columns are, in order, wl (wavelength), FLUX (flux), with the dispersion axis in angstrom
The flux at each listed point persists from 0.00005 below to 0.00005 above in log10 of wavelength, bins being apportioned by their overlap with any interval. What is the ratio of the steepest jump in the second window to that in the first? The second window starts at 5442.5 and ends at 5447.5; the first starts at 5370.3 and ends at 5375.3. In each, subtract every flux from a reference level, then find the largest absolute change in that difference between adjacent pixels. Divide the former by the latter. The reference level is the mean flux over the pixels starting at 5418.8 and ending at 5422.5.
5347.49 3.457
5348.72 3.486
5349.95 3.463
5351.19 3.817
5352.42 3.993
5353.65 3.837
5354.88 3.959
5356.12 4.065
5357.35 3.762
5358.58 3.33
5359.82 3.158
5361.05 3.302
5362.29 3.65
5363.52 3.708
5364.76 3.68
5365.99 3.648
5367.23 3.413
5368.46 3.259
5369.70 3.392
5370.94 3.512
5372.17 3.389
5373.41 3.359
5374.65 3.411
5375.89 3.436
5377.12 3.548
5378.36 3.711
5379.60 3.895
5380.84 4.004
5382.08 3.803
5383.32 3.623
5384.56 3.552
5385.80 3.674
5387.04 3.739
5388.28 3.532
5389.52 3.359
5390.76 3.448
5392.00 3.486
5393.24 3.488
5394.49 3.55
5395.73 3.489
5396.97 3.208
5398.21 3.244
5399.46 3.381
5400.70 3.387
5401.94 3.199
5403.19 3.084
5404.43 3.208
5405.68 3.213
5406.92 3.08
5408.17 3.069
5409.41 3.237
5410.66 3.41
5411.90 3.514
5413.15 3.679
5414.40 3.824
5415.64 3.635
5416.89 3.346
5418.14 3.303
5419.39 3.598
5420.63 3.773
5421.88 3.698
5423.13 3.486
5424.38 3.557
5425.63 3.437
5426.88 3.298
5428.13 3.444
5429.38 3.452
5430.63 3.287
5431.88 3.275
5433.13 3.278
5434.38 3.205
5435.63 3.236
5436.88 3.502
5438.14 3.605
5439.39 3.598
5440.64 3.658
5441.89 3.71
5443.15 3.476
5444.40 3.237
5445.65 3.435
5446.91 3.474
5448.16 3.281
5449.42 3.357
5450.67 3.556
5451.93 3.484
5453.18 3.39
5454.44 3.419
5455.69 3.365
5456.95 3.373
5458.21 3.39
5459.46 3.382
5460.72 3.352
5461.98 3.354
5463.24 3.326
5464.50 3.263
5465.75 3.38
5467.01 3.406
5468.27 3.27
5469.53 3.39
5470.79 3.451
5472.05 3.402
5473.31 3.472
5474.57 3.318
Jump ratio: 1.9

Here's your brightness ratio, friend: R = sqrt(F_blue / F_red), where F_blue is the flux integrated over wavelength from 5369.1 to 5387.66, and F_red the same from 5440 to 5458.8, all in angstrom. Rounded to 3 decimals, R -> 1.017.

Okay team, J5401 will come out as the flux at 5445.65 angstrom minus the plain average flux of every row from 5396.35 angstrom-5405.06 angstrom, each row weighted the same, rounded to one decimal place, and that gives 0.2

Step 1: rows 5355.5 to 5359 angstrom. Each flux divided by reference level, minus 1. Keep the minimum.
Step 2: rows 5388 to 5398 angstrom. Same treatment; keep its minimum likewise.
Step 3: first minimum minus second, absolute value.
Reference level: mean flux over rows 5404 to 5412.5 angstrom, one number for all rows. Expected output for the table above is 0.038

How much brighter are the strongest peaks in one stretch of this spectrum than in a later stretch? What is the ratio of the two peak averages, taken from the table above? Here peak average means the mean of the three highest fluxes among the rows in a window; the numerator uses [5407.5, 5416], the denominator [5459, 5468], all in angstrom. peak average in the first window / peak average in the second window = 1.10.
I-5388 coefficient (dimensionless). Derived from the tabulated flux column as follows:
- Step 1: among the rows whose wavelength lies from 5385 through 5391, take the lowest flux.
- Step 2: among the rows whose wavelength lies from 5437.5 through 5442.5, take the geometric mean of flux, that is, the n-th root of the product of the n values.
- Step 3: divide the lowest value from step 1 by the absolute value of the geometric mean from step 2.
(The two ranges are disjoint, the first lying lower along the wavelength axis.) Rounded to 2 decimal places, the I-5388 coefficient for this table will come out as 0.92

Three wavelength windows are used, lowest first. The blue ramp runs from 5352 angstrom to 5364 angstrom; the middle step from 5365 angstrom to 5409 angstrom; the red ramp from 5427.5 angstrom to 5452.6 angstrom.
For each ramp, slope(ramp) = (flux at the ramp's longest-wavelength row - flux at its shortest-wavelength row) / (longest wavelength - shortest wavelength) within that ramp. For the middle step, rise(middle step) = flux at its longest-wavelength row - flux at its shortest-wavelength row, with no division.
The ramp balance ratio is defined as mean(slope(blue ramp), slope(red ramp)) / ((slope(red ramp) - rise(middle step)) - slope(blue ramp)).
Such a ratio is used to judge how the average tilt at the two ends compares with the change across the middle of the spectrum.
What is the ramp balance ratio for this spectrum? -0.02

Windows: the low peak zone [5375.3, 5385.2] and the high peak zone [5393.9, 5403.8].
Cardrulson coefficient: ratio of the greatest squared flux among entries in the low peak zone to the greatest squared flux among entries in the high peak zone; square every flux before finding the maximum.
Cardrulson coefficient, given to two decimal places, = 1.27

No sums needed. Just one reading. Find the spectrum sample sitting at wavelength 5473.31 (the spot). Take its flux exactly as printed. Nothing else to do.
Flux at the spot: 3.472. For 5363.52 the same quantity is 3.708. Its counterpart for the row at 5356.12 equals 4.065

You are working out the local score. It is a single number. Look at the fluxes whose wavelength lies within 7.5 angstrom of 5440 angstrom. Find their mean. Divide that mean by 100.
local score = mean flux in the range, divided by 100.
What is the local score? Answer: 0.0345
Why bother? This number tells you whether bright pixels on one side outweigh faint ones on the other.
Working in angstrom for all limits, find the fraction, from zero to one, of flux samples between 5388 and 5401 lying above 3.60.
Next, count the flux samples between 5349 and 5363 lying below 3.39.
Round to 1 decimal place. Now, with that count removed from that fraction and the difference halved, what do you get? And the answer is -1.5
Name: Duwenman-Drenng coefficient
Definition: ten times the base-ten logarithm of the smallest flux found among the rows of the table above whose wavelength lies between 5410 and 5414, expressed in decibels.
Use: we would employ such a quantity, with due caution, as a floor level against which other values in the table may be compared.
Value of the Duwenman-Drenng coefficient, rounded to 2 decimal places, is 5.33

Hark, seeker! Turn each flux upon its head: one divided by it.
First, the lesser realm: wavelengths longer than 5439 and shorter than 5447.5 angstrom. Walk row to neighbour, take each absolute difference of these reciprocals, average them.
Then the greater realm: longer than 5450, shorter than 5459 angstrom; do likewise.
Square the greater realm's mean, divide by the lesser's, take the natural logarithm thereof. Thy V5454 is -6.6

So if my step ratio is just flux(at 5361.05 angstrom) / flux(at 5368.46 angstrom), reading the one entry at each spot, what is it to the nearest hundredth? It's 1.01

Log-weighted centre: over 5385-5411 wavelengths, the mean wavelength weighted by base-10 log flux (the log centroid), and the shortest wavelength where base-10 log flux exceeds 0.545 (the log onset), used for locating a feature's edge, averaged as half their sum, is 5391.9 angstrom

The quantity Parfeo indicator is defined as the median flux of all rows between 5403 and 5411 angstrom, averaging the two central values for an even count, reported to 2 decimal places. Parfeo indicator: 3.21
